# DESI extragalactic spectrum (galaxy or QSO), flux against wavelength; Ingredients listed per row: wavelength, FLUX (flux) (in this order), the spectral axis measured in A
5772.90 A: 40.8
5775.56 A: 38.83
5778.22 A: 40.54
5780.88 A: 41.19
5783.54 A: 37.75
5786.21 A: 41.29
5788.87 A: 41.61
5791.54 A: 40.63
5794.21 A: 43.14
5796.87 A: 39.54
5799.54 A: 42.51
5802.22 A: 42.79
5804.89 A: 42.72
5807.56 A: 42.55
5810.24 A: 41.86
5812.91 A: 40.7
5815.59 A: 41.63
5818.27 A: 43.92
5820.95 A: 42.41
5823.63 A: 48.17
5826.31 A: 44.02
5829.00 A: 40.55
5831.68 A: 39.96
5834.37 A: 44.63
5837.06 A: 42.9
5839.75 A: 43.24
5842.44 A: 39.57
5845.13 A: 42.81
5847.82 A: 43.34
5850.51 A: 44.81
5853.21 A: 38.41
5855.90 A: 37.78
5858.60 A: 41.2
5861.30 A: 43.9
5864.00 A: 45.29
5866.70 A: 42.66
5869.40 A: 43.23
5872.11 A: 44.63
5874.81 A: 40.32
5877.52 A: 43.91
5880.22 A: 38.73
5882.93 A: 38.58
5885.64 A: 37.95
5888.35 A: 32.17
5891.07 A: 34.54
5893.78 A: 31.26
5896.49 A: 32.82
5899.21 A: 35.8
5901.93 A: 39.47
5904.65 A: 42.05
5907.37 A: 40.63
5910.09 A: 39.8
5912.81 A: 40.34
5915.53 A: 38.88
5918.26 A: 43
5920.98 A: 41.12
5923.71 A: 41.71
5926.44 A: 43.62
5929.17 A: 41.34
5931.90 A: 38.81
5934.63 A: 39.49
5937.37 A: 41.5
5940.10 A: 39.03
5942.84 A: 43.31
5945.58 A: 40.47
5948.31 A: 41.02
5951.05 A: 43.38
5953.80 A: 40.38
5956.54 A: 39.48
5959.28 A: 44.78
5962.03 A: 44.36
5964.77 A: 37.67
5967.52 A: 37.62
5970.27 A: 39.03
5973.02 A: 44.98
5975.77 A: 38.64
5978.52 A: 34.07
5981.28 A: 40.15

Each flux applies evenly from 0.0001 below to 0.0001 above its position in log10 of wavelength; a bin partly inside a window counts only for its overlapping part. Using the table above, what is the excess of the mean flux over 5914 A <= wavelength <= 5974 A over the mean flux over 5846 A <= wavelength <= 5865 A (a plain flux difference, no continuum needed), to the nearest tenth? -1.0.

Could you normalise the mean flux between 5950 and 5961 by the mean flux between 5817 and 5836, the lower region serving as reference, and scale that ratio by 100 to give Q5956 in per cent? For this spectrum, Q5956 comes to 97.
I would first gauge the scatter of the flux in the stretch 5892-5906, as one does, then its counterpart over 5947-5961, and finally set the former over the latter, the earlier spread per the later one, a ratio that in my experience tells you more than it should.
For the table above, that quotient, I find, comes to 2.0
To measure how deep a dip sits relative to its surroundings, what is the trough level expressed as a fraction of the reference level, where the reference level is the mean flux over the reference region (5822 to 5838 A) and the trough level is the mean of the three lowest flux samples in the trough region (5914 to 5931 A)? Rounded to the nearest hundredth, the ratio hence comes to 0.93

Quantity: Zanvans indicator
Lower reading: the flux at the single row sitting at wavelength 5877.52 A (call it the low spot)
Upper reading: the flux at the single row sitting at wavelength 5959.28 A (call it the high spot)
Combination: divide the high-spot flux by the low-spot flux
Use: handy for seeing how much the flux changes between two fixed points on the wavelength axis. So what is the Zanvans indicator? 1.02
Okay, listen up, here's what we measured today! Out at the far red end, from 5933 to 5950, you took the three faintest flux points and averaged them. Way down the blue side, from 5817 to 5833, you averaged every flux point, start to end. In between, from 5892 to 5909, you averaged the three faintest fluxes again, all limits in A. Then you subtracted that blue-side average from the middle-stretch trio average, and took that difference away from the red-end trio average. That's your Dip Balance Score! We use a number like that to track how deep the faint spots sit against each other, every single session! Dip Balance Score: 49.5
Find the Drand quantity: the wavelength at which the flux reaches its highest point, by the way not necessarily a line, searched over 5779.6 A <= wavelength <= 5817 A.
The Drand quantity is 5794.21 A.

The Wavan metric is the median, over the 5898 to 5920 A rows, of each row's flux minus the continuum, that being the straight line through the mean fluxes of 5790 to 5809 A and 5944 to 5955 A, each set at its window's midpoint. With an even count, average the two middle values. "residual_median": -1.4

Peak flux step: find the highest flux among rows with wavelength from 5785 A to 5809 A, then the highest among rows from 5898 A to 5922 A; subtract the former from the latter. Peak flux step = 0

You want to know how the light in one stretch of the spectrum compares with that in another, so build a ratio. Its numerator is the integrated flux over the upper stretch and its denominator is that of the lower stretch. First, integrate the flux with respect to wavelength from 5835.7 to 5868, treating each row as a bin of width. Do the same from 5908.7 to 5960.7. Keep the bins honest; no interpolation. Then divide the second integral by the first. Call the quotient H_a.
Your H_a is 1.6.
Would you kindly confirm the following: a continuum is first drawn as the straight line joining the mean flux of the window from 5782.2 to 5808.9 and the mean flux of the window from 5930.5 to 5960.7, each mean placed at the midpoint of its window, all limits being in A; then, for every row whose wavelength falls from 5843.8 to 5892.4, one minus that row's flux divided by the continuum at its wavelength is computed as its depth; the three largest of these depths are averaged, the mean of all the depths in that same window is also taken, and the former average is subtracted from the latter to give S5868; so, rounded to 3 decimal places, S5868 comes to -0.144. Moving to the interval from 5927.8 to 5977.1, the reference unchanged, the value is -0.069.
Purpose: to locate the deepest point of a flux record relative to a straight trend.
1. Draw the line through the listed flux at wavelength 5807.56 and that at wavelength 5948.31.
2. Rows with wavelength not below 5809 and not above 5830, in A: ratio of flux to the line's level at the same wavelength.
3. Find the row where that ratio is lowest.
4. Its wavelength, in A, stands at 5812.91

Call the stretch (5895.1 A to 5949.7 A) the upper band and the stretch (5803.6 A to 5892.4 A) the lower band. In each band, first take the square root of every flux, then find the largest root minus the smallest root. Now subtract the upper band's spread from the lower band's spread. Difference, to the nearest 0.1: 0.4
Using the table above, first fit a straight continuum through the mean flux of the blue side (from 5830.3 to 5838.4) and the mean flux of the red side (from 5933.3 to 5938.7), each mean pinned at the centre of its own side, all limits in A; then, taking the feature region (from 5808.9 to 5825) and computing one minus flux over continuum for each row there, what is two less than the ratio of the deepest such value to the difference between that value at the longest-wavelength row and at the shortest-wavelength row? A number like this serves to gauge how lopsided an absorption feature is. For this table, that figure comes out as -2.3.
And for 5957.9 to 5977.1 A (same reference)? -1.6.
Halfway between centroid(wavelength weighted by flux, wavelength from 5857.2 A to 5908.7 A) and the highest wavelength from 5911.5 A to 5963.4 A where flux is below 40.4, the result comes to 5919.3 A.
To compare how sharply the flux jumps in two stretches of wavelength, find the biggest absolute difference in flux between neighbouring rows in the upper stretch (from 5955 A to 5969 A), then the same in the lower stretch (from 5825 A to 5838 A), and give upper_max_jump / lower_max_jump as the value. 1.43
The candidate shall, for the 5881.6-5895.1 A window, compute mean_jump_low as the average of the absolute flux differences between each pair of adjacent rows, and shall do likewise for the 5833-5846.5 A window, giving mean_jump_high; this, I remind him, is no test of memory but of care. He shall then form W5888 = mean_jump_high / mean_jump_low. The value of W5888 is 0.74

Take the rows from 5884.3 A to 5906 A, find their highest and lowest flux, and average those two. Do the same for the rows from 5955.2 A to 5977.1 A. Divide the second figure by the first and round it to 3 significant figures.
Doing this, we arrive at 1.13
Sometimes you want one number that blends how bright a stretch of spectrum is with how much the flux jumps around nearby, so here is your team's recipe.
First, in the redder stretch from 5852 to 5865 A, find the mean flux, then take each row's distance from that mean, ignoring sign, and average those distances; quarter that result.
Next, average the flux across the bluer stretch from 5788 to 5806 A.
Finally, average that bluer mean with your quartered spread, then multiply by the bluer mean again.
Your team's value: 889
